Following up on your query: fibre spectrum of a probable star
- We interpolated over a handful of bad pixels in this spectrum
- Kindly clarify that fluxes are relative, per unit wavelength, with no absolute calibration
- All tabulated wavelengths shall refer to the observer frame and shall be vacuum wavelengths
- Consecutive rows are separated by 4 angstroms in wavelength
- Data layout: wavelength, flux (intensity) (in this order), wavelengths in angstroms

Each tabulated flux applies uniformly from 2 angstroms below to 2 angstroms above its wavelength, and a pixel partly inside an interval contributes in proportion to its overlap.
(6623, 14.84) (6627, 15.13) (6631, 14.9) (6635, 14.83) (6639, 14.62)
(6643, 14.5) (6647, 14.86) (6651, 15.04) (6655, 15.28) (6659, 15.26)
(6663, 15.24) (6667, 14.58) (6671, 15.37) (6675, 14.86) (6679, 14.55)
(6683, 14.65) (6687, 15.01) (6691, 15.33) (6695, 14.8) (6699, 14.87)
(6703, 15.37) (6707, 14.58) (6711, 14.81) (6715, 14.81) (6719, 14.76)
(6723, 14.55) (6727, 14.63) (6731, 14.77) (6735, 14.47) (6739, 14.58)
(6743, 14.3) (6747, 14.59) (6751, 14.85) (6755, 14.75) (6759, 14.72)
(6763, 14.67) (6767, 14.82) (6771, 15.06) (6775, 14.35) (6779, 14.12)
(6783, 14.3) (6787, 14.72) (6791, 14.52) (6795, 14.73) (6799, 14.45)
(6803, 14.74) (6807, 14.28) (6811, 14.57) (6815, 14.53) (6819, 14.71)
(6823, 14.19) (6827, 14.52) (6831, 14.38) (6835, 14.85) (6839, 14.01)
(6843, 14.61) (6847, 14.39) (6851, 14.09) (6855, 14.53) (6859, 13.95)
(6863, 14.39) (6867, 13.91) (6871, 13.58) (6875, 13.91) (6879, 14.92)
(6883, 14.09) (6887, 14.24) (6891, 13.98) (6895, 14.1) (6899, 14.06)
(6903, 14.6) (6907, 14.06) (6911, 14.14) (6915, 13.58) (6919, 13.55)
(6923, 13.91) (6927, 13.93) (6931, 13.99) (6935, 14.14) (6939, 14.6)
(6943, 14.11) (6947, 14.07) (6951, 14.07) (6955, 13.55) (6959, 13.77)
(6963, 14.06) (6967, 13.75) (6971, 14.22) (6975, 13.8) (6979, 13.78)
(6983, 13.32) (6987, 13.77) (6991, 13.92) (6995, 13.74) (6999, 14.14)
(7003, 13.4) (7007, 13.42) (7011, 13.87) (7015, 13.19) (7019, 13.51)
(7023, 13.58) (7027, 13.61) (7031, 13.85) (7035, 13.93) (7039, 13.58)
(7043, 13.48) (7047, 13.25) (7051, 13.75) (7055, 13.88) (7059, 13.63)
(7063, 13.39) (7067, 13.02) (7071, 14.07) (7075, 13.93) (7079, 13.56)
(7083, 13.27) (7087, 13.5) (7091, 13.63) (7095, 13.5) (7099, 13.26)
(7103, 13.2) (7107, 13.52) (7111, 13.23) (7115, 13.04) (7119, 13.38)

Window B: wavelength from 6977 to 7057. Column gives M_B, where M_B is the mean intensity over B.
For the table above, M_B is 13.6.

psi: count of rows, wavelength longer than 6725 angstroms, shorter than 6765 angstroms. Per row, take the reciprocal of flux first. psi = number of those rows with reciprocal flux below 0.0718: 10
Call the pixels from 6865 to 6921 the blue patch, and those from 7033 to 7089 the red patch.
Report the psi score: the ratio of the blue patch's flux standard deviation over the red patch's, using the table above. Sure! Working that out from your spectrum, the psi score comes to 1.25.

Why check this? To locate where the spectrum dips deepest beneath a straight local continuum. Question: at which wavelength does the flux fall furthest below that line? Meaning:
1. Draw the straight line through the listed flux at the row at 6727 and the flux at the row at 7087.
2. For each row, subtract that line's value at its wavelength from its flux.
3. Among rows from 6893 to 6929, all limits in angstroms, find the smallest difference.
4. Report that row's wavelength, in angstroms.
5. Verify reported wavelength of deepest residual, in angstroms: 6919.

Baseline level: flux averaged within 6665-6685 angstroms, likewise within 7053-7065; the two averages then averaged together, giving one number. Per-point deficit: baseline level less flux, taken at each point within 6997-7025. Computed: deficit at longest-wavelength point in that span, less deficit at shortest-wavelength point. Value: 0.6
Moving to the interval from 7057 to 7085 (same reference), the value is 0.4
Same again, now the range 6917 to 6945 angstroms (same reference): -0.6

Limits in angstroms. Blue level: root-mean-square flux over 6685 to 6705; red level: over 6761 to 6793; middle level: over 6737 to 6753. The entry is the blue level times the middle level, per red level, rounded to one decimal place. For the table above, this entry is 15.1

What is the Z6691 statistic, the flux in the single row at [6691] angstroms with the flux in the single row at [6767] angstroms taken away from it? 0.5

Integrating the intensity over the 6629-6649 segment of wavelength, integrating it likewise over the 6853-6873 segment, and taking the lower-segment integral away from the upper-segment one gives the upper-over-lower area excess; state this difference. -13.4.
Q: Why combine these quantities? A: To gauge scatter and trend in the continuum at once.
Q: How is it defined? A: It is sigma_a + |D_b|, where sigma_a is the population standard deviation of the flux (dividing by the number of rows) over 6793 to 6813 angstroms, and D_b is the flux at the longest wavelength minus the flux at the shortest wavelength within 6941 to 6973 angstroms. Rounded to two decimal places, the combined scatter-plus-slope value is 0.28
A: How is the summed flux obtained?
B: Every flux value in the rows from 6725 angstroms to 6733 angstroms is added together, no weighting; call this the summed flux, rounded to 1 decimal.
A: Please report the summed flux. 29.4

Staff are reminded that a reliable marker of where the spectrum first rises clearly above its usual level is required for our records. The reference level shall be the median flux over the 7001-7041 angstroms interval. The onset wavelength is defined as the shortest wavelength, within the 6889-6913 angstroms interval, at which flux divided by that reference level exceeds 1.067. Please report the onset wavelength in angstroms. 6903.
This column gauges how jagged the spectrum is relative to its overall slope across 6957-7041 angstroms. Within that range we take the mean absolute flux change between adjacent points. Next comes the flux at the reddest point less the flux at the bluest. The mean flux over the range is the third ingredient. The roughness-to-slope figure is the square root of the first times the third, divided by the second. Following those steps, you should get -11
